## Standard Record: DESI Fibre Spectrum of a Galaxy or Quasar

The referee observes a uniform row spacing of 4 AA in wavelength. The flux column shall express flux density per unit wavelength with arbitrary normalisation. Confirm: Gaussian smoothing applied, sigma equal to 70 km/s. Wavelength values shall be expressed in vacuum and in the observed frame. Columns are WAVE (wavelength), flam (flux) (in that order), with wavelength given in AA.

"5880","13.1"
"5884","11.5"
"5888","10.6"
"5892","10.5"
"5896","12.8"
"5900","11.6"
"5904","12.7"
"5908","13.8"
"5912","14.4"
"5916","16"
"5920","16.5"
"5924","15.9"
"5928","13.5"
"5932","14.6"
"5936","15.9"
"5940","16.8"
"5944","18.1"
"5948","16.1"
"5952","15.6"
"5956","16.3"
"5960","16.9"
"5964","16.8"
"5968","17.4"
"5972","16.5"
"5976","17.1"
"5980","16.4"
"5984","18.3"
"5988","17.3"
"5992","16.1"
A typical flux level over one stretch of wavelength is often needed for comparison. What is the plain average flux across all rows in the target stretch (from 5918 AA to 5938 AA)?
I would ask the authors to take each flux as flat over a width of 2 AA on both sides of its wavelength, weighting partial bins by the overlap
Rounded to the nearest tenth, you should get 15.3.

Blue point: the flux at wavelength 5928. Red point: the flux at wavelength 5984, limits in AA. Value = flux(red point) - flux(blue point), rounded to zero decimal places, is 5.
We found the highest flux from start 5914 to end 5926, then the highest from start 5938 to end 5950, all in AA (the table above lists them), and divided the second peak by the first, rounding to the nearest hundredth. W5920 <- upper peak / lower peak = 1.10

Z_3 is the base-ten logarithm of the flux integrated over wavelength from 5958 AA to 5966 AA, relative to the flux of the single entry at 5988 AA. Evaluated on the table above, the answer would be 0.89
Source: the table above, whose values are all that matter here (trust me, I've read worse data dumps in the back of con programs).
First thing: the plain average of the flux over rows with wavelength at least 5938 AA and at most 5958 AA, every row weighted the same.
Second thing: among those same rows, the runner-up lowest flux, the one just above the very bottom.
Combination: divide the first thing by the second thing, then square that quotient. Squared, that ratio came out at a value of 1.06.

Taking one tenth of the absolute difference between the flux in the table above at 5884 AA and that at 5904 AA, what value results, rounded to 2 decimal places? 0.12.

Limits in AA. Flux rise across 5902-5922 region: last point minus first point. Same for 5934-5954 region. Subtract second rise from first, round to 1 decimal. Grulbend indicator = 4.1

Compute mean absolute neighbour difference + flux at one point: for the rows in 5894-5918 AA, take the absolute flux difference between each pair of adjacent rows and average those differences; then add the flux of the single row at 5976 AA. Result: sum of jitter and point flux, 18.2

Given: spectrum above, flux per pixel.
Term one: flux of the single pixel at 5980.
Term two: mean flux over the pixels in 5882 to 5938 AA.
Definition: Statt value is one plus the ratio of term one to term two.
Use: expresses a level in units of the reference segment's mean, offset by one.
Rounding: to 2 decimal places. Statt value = 2.21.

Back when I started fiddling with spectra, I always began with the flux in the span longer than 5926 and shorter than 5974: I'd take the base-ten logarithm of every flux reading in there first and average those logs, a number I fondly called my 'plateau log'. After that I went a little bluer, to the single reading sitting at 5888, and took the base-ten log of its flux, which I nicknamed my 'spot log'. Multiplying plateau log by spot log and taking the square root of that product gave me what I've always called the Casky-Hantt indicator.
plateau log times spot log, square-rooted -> 1.11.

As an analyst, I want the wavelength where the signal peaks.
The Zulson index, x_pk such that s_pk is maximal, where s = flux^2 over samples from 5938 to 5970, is 5944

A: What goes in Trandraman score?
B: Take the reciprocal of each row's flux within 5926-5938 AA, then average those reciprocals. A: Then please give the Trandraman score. 0.068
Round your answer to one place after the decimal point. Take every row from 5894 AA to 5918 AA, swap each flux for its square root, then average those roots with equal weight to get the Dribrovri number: 3.7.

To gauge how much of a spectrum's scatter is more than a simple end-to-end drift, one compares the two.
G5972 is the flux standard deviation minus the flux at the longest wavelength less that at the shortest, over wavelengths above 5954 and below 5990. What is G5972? -0.4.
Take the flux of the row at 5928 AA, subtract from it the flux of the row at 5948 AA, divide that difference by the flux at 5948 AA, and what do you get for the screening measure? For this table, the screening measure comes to -0.16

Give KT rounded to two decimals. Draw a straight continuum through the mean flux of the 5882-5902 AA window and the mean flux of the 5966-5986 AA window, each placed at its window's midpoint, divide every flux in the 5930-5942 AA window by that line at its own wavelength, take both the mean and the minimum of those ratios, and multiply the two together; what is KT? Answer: 1.13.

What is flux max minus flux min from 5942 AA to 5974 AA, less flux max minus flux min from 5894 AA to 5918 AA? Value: -1.9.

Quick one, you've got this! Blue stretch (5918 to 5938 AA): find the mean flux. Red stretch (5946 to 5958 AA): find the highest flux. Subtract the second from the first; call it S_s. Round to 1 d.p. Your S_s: -1.0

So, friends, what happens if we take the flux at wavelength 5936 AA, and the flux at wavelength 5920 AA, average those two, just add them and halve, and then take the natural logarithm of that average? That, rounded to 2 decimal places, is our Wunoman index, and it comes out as 2.79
